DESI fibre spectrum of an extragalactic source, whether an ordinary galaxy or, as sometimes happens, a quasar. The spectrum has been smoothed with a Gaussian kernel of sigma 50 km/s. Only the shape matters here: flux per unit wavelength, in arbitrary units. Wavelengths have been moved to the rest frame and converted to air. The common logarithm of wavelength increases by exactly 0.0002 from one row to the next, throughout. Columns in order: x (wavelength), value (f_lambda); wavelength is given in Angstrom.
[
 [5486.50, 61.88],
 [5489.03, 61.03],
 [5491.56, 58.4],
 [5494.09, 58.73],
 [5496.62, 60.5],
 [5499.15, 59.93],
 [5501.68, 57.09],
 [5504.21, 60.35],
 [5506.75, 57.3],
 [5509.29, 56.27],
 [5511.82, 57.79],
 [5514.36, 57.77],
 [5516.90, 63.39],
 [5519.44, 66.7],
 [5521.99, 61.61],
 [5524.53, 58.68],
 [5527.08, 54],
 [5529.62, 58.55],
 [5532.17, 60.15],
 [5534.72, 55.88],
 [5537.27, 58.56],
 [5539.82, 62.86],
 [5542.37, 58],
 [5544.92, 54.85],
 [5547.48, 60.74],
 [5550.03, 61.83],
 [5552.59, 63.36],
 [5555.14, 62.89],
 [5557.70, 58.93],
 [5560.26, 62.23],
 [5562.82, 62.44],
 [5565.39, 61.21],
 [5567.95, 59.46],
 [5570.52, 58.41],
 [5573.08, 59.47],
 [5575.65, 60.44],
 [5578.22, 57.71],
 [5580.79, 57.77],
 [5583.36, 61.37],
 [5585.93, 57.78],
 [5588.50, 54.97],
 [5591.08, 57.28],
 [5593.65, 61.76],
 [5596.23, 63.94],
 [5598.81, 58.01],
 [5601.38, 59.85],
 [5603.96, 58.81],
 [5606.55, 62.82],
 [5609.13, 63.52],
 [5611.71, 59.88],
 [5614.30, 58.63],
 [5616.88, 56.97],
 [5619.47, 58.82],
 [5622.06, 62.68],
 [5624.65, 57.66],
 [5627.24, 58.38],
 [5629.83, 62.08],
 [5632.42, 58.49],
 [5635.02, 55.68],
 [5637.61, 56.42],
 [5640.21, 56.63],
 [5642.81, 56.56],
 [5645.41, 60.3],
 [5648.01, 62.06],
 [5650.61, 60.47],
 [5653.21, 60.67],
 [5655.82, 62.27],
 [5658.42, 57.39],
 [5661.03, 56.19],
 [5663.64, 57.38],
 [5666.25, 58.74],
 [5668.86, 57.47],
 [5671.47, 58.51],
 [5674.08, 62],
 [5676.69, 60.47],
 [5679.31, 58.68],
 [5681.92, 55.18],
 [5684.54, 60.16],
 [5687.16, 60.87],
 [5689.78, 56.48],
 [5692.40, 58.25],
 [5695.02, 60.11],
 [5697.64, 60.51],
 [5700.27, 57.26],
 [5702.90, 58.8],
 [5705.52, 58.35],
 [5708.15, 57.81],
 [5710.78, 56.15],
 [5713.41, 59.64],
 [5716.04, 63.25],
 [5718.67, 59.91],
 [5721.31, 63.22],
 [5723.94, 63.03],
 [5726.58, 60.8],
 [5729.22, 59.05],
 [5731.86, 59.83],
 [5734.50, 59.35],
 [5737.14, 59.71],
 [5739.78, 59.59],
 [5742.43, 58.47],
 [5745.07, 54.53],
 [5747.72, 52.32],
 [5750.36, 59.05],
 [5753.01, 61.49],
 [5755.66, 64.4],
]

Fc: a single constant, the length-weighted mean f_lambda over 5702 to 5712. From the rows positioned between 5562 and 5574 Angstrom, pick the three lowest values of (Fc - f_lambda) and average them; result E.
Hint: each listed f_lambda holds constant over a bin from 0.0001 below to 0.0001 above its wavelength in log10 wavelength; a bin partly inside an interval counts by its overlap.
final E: -3.3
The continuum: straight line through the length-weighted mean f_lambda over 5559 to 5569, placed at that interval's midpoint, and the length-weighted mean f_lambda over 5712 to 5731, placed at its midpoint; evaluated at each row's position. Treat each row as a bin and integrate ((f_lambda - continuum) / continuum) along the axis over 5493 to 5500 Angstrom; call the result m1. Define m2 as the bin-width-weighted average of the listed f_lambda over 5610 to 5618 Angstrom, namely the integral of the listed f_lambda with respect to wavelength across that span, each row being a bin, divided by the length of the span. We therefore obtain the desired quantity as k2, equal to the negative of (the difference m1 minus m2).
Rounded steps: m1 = -0.19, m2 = 58.8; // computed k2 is 59.0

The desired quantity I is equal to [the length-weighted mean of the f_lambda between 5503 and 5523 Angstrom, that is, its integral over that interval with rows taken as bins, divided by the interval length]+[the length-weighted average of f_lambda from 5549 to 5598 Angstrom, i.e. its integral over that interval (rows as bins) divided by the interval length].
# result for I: 120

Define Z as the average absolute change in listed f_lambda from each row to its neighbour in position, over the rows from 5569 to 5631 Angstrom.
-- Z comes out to 2.6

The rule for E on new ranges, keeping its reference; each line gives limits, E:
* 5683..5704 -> -2.7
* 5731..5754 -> -2.6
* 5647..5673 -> -3.9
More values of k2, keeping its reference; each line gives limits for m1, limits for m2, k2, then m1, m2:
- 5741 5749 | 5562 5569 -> 61.7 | -0.78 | 61.0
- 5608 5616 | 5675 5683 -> 58.5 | -0.12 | 58.4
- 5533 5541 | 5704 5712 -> 57.8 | -0.30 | 57.5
